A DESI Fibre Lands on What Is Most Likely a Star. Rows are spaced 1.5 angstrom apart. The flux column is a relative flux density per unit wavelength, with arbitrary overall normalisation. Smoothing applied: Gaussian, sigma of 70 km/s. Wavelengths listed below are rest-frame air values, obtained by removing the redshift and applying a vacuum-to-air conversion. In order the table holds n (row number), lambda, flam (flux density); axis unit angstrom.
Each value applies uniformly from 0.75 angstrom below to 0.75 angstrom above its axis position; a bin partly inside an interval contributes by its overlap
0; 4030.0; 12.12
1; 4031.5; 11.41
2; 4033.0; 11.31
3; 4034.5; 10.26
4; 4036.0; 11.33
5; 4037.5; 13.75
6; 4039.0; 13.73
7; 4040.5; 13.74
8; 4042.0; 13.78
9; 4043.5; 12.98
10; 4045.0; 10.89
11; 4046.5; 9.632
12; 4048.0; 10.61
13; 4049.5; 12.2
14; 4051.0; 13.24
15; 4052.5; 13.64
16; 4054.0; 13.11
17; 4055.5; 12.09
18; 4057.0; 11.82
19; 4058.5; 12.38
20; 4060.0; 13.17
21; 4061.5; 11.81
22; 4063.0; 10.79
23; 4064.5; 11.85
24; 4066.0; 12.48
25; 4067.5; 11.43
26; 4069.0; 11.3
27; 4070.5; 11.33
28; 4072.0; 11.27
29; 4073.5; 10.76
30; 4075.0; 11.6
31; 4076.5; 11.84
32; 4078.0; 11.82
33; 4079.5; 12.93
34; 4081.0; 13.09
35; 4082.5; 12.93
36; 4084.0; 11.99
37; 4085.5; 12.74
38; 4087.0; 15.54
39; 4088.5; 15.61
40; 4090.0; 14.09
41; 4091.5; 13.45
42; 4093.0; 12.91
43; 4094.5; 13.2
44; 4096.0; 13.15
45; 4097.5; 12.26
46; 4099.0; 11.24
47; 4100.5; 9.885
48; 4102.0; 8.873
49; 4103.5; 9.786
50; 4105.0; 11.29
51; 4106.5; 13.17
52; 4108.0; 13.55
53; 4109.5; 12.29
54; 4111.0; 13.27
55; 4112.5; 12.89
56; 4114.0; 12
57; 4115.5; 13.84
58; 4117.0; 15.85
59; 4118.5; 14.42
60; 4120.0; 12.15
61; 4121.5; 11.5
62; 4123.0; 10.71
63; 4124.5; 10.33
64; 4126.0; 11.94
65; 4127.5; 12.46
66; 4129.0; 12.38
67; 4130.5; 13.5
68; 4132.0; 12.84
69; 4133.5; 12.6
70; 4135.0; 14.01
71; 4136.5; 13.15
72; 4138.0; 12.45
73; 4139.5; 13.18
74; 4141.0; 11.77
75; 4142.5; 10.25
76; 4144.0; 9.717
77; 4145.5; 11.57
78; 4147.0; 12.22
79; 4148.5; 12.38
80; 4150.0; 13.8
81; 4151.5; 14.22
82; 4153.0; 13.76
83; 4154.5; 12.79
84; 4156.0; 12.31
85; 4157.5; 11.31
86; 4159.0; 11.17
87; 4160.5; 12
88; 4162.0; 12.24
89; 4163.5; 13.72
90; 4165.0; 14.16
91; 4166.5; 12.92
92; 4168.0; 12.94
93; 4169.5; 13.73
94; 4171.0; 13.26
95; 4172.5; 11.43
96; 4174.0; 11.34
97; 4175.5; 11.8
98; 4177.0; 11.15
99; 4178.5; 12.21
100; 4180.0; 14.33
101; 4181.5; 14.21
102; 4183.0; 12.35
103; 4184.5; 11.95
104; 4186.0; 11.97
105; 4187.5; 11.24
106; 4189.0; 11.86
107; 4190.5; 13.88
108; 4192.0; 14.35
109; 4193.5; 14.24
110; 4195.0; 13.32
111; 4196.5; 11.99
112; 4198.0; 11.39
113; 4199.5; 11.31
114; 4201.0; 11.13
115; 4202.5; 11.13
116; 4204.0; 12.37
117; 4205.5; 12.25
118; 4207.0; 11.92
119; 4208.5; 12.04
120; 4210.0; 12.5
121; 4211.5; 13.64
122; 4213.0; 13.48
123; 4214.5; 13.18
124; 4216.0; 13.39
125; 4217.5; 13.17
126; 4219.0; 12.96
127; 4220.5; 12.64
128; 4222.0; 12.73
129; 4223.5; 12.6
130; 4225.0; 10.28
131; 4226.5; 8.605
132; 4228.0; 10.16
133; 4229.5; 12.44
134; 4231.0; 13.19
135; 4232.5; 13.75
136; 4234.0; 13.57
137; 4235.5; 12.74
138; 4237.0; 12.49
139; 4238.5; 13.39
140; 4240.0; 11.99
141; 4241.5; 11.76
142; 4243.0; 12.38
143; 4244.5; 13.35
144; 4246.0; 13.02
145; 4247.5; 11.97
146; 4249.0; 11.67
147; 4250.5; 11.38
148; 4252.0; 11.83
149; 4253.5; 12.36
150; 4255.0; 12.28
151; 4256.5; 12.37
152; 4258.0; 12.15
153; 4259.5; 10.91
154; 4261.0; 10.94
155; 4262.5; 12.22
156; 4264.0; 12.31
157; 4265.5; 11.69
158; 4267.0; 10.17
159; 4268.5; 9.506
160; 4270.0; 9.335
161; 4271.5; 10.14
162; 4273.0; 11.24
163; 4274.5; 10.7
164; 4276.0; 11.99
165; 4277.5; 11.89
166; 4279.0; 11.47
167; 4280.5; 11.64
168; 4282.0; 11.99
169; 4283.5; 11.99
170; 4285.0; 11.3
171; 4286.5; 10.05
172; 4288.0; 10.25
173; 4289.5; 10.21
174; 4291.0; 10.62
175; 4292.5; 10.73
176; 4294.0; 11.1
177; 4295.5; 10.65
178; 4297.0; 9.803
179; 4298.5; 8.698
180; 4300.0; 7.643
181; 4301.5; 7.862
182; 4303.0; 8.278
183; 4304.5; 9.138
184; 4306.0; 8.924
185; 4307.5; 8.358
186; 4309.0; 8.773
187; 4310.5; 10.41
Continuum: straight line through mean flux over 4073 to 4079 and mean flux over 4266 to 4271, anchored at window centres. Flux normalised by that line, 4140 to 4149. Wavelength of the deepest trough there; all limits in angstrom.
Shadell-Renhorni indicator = 4144.0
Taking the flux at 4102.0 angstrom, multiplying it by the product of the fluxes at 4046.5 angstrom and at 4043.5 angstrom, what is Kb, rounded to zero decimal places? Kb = 1109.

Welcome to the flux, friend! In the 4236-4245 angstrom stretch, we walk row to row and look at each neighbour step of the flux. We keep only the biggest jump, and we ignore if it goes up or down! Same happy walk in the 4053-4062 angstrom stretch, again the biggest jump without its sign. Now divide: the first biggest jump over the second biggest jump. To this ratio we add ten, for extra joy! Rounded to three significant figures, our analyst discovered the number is 11.0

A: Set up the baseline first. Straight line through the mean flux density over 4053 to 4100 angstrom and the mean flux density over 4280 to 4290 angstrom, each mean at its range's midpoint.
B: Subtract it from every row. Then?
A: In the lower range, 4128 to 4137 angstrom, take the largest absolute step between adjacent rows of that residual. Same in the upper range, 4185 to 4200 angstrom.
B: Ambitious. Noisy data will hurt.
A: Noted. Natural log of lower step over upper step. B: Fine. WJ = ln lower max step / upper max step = -0.36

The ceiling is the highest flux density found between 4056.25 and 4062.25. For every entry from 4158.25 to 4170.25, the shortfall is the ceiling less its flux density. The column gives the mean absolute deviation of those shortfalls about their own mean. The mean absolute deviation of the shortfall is 0.79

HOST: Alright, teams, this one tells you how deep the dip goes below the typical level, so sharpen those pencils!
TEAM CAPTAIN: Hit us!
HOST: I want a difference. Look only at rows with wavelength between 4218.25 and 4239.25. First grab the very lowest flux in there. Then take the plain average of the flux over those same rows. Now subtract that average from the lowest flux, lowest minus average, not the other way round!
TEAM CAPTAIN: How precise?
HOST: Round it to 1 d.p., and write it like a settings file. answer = -3.6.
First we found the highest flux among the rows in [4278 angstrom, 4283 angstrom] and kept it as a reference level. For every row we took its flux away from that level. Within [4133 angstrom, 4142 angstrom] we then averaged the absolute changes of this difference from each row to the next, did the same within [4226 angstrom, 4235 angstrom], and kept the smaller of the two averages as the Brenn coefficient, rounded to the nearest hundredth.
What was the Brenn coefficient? 1.02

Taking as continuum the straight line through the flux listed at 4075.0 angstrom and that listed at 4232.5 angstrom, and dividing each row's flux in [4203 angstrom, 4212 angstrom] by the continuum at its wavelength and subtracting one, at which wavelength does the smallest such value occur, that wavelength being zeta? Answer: 4207.0 angstrom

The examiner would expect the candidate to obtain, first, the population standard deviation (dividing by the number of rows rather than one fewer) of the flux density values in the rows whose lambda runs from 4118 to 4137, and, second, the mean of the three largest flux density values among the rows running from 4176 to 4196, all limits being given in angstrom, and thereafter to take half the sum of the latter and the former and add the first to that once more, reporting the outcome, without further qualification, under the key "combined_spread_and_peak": 8.9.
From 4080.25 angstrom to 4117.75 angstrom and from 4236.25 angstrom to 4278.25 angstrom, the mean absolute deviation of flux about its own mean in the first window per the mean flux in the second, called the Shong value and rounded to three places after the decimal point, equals 0.104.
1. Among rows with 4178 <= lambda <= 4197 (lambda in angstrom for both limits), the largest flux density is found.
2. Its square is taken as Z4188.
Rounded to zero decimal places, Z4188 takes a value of 206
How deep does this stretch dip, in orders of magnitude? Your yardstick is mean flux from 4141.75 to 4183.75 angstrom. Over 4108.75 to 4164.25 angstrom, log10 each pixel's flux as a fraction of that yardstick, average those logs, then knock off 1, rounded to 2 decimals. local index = -1.00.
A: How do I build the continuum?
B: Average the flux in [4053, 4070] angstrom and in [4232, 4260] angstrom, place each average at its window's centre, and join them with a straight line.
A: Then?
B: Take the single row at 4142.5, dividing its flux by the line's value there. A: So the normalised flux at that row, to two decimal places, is 0.84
